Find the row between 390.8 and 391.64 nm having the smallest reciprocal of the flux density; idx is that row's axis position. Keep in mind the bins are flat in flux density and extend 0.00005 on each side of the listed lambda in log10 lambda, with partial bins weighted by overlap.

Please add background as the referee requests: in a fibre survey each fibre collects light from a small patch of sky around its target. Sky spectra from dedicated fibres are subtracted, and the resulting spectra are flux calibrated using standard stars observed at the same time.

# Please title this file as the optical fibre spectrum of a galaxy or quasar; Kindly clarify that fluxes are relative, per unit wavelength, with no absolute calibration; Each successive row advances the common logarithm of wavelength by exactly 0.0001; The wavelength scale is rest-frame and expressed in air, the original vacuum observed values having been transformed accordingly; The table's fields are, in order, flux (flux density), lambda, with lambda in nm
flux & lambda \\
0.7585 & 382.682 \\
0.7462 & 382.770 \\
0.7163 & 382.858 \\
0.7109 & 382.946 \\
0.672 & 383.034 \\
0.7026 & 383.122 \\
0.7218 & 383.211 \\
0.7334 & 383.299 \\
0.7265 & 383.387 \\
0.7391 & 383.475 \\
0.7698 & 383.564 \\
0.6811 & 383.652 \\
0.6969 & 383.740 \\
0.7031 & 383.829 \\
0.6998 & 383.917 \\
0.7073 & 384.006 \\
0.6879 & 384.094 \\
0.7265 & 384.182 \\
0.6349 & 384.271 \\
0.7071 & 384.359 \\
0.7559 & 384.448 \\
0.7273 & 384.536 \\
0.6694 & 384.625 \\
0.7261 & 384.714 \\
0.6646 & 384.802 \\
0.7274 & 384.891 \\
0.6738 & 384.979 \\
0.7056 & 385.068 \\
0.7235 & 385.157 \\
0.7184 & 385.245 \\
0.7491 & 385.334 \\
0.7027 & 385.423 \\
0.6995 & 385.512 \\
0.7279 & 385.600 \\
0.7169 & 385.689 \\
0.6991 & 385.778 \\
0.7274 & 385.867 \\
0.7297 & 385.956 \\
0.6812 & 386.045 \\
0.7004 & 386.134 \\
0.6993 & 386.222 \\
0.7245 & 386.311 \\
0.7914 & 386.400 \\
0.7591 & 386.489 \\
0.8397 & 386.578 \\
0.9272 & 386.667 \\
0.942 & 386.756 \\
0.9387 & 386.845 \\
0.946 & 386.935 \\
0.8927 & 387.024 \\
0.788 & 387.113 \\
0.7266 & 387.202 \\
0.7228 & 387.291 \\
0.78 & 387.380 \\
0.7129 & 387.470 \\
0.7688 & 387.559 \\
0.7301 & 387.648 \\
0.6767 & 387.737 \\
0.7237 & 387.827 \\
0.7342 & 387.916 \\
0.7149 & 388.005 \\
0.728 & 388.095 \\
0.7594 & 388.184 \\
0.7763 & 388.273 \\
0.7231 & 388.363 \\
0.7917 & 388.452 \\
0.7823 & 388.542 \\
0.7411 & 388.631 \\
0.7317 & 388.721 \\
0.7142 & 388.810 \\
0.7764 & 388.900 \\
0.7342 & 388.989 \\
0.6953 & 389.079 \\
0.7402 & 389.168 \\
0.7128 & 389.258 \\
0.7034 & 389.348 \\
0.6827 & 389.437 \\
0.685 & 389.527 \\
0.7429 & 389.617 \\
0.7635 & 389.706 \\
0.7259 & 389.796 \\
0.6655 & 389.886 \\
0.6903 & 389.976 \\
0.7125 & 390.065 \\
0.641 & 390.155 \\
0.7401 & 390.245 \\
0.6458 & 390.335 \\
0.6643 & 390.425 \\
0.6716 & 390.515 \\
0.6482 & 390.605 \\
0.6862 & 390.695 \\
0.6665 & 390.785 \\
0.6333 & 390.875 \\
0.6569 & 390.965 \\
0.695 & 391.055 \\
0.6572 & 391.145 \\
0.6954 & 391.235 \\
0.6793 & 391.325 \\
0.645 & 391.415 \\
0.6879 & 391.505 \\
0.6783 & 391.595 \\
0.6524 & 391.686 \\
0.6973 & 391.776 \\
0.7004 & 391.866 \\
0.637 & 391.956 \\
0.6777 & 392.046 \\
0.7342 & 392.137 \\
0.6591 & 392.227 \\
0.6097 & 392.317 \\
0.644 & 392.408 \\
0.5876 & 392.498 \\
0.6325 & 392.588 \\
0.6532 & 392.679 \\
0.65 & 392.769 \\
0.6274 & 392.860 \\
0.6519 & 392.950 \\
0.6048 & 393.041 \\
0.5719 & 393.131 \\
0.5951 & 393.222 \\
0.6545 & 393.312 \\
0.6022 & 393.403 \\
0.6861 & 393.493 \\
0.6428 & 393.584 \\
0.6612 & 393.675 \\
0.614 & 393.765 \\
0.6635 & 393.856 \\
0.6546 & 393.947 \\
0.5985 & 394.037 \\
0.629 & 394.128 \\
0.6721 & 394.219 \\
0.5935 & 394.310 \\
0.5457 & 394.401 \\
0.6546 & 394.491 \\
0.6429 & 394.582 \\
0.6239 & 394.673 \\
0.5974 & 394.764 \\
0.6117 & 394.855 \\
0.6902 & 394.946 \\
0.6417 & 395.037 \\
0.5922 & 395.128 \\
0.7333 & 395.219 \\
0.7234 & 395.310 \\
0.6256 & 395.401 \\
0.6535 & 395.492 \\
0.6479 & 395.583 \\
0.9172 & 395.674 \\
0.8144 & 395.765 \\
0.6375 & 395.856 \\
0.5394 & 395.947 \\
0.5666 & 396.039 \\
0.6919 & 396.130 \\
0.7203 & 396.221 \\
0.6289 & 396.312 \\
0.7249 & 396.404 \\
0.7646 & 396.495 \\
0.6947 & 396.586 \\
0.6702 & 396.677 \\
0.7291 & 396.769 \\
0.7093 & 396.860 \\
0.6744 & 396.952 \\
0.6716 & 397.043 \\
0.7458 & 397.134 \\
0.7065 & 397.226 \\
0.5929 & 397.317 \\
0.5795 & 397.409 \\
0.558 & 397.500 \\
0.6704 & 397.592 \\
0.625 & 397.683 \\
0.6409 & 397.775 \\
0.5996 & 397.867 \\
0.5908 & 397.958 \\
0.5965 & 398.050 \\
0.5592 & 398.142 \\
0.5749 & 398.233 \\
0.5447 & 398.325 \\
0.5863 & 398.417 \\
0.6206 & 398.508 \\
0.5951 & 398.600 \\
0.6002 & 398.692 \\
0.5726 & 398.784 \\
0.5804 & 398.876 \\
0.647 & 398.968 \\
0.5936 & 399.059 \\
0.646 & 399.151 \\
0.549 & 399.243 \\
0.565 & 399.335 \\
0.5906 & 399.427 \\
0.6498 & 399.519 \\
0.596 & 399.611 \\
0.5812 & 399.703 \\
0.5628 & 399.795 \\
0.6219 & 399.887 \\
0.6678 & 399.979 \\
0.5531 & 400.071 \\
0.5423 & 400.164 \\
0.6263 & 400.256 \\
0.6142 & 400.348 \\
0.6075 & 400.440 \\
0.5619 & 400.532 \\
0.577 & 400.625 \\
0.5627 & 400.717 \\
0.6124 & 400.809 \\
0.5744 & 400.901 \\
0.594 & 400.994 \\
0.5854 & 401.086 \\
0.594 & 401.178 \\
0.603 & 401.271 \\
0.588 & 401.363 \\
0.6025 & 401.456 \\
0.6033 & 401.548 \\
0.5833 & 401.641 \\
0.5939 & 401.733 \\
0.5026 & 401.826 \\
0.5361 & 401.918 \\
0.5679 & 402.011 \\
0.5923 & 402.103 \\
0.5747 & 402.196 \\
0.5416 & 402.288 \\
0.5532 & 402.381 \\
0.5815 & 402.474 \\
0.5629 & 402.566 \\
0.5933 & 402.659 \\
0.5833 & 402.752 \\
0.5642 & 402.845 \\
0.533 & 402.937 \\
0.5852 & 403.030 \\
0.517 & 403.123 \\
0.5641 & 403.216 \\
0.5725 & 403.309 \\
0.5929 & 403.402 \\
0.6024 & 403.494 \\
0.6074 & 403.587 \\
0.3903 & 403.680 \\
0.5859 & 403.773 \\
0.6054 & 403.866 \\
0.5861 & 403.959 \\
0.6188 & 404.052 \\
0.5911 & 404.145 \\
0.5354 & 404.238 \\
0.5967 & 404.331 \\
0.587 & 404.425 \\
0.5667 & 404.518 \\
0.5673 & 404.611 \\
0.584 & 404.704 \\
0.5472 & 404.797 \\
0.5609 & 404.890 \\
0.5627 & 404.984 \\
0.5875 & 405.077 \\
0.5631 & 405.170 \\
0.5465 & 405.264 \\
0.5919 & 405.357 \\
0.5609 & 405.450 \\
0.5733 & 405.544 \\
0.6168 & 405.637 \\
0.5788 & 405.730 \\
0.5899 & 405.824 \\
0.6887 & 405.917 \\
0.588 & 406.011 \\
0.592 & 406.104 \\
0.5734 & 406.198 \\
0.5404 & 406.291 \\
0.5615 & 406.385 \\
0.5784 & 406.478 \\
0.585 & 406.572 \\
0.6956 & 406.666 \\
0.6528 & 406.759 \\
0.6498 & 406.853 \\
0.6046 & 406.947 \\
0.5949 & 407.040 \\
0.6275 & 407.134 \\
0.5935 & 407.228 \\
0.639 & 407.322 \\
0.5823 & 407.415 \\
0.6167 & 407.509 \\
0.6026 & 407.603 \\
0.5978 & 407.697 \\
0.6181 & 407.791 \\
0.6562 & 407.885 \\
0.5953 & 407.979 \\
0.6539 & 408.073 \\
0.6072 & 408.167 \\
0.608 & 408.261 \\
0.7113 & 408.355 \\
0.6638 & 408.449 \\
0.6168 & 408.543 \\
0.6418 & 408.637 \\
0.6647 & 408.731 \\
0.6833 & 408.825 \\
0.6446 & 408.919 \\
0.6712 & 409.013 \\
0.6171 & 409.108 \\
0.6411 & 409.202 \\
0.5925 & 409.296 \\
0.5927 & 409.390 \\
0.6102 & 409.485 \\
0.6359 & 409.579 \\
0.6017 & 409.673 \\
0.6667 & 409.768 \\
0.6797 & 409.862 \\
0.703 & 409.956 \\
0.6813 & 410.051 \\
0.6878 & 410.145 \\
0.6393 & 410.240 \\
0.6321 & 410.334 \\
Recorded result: 391.235 nm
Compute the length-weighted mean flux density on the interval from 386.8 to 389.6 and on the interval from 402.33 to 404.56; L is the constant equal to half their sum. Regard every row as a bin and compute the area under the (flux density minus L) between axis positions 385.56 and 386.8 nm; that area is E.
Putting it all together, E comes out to 0.13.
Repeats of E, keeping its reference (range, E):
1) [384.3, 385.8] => 0.07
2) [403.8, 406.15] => -0.18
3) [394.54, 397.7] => 0.03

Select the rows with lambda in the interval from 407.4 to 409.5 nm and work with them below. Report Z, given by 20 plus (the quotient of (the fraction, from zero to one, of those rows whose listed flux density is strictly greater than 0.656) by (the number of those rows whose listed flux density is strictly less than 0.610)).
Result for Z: 20.03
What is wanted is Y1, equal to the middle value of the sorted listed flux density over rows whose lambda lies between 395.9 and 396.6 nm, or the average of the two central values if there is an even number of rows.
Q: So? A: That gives 0.69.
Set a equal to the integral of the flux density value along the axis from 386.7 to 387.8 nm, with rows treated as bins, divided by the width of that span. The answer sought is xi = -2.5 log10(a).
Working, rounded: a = 0.80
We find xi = 0.2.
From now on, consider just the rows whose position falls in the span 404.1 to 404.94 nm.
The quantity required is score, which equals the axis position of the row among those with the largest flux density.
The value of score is 404.331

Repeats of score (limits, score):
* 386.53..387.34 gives 386.935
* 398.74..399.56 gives 399.519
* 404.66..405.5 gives 405.357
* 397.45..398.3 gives 397.592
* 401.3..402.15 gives 401.548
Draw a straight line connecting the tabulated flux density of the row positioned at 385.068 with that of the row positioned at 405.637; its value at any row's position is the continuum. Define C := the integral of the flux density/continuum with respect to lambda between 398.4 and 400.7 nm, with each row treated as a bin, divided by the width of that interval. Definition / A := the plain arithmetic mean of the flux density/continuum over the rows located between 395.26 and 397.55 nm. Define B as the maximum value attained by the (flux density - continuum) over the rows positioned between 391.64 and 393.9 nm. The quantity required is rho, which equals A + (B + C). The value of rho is 2.021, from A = 1.03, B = 0.059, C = 0.93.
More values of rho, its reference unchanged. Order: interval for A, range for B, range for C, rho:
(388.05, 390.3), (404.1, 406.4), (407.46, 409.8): 2.175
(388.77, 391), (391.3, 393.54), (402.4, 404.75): 1.988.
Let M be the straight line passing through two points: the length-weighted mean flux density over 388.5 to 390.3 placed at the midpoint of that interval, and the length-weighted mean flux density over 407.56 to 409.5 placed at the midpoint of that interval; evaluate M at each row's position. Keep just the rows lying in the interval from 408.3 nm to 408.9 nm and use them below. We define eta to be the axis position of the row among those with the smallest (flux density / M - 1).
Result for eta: 408.543 nm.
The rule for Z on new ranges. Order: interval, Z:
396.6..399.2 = 20.02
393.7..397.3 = 20.07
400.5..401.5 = 20.00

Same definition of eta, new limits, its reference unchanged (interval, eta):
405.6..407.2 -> 406.291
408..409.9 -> 409.296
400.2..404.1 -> 403.680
